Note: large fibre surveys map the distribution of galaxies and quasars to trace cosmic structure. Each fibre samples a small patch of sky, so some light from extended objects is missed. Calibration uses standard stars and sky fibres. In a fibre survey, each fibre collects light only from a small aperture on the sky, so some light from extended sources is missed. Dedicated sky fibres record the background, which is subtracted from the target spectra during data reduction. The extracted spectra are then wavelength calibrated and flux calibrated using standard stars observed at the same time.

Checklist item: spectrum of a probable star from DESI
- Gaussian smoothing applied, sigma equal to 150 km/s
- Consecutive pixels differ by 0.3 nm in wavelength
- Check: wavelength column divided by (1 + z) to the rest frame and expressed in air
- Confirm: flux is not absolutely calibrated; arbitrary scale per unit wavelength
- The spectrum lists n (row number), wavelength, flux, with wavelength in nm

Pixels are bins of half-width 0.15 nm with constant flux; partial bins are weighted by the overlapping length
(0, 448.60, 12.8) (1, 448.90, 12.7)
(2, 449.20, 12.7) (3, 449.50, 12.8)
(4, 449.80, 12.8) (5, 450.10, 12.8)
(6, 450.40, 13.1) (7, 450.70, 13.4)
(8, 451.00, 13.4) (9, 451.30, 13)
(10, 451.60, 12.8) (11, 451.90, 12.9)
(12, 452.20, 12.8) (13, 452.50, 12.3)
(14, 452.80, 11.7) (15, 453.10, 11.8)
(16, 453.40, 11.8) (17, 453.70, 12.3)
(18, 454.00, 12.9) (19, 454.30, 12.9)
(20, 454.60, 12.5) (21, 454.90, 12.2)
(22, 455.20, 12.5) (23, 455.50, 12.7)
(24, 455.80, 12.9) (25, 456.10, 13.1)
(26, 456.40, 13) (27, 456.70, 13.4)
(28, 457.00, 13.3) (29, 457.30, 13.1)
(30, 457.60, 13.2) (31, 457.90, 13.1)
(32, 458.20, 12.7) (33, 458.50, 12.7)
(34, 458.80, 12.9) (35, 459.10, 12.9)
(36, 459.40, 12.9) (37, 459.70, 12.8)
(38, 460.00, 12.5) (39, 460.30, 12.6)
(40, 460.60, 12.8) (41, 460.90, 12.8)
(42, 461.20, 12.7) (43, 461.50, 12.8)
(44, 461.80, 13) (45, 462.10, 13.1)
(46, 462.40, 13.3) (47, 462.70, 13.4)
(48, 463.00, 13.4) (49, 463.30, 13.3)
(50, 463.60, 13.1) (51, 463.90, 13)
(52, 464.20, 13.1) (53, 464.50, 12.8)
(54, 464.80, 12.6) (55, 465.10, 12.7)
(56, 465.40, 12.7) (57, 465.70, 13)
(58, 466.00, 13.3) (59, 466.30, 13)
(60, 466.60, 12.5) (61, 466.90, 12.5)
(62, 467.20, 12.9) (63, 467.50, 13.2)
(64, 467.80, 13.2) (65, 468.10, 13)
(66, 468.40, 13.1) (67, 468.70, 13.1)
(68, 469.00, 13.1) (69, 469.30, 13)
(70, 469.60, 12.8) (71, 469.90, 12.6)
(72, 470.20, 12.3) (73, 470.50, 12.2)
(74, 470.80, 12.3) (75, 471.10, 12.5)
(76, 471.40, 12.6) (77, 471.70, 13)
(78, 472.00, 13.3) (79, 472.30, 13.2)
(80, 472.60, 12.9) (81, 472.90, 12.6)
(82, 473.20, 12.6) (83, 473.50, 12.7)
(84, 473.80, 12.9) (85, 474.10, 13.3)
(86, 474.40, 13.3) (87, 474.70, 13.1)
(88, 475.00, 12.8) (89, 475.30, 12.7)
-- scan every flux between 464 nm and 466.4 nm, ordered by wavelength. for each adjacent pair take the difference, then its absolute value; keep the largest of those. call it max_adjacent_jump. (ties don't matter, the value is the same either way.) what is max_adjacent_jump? 0.30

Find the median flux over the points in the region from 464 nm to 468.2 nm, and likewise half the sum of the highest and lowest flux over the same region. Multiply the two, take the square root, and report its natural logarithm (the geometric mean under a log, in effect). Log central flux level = 2.56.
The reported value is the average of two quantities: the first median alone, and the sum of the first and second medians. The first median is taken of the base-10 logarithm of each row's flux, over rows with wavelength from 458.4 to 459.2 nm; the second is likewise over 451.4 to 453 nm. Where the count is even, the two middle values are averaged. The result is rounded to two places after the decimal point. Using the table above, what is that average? 1.66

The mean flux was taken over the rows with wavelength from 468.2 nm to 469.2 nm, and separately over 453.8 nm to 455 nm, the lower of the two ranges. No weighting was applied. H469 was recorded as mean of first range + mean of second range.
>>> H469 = 25.7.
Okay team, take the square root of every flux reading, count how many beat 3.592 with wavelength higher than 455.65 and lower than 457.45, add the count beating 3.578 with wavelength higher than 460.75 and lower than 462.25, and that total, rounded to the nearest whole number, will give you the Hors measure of 7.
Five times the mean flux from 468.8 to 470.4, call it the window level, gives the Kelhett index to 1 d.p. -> 63.8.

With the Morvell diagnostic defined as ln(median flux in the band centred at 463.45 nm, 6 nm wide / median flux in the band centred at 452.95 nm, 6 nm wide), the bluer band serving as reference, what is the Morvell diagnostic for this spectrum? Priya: 0.016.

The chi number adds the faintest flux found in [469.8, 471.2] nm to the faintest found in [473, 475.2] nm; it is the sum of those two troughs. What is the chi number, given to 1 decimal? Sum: 24.8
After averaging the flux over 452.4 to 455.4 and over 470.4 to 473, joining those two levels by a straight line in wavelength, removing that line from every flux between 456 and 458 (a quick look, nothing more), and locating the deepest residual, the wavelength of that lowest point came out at 456.40 nm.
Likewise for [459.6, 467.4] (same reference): 466.90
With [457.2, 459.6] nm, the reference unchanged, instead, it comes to 458.50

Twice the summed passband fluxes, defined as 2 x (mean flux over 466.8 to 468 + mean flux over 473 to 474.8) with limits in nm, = 51.9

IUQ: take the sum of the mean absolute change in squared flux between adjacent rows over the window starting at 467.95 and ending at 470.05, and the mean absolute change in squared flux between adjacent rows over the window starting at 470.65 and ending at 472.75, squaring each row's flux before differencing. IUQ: 8.6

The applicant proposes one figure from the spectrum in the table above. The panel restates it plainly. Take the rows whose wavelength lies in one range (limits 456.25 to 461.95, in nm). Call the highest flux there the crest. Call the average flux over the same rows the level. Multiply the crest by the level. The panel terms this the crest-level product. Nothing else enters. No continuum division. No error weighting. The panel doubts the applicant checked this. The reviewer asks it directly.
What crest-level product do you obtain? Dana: 173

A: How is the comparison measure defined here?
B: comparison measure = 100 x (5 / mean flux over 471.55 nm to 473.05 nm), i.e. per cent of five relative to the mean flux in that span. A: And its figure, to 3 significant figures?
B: 38.5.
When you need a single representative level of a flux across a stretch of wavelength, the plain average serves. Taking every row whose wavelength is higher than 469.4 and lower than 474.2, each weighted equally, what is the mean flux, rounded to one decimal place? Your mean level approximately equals 12.7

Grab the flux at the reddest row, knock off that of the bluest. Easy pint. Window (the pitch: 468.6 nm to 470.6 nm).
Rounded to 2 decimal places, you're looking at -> -0.90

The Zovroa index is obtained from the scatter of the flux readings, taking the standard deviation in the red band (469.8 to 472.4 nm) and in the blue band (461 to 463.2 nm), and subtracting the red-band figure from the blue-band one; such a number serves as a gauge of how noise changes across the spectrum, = -0.12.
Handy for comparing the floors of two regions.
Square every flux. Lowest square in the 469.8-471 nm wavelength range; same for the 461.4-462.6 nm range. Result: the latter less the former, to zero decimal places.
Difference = 15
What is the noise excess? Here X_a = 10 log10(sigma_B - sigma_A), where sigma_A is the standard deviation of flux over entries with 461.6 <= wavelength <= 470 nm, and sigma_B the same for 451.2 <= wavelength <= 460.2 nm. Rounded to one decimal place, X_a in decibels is -7.7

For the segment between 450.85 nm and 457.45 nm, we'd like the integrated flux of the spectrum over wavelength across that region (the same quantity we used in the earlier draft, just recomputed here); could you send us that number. 84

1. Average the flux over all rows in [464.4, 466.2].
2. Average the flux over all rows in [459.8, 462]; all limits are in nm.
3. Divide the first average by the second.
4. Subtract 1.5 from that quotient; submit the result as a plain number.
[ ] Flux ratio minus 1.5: -0.492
